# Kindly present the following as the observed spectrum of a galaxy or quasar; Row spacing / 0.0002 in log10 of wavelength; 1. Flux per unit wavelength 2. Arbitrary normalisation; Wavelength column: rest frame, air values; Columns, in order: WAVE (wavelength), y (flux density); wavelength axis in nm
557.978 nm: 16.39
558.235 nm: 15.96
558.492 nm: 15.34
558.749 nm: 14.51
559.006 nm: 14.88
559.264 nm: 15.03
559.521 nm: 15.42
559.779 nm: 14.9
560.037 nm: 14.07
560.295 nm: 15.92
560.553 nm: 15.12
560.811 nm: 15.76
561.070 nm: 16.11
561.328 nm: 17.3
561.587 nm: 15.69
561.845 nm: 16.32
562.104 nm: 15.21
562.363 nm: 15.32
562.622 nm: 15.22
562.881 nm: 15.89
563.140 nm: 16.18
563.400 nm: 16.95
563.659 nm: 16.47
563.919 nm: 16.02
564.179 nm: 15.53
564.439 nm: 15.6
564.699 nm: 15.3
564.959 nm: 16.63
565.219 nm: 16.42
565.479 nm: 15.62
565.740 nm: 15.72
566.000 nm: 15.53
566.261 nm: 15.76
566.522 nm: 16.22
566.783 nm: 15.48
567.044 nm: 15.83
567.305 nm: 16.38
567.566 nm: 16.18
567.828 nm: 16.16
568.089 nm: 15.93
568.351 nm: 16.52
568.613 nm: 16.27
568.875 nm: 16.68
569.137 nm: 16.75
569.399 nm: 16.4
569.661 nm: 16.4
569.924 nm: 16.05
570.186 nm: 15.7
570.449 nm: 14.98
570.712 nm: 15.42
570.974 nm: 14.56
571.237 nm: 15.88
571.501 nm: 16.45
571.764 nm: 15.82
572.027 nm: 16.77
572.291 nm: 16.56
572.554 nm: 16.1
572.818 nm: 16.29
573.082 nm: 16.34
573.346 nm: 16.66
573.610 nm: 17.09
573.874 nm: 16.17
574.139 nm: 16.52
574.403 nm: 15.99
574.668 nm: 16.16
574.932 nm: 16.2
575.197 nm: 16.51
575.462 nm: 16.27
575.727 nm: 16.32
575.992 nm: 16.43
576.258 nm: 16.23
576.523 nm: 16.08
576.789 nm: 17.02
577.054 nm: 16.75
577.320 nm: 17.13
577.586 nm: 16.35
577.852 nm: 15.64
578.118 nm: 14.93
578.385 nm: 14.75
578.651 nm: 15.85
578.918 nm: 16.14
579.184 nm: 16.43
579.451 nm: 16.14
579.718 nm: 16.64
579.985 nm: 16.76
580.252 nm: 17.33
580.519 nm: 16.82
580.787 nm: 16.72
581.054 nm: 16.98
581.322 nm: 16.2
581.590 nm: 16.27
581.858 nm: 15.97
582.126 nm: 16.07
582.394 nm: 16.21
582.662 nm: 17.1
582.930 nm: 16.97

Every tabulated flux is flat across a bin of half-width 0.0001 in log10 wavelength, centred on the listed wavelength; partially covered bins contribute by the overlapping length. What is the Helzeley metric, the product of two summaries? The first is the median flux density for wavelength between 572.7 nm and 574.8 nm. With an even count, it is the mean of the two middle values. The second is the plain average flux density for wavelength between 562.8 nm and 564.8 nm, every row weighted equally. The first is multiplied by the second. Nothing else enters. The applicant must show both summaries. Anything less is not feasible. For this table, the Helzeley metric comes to 261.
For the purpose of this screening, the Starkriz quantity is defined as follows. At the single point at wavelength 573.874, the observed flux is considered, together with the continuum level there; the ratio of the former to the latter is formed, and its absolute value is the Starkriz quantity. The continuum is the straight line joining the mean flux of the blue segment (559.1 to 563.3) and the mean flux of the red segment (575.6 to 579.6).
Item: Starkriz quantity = 1.01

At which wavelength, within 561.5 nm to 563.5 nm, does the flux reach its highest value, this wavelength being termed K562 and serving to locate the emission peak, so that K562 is 563.400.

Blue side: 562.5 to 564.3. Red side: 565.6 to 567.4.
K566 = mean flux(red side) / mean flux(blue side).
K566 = 0.99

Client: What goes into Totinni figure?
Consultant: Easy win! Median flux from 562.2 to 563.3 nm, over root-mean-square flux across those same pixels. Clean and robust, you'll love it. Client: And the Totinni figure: 0.997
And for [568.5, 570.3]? 1.005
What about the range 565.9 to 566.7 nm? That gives 0.995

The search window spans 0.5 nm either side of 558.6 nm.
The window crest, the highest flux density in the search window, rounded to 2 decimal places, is 15.96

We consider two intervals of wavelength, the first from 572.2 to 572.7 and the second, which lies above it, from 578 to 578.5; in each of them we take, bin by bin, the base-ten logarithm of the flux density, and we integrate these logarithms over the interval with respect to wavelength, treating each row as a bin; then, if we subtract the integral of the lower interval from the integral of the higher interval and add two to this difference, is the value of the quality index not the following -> 1.98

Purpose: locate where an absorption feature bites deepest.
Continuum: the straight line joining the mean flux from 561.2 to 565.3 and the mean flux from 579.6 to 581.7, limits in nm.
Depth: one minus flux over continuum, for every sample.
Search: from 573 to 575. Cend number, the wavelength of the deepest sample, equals 574.403 nm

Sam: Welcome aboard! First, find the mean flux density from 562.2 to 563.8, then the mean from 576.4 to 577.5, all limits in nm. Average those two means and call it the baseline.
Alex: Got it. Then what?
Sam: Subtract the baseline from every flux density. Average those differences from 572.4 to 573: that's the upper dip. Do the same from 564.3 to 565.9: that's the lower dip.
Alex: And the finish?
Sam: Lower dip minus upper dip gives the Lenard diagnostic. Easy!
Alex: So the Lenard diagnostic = -0.3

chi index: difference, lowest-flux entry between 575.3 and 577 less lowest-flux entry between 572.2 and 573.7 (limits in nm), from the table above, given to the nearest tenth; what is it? 0.0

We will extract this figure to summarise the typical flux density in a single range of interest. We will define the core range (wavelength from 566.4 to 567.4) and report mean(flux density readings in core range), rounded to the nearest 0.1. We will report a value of 16.0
